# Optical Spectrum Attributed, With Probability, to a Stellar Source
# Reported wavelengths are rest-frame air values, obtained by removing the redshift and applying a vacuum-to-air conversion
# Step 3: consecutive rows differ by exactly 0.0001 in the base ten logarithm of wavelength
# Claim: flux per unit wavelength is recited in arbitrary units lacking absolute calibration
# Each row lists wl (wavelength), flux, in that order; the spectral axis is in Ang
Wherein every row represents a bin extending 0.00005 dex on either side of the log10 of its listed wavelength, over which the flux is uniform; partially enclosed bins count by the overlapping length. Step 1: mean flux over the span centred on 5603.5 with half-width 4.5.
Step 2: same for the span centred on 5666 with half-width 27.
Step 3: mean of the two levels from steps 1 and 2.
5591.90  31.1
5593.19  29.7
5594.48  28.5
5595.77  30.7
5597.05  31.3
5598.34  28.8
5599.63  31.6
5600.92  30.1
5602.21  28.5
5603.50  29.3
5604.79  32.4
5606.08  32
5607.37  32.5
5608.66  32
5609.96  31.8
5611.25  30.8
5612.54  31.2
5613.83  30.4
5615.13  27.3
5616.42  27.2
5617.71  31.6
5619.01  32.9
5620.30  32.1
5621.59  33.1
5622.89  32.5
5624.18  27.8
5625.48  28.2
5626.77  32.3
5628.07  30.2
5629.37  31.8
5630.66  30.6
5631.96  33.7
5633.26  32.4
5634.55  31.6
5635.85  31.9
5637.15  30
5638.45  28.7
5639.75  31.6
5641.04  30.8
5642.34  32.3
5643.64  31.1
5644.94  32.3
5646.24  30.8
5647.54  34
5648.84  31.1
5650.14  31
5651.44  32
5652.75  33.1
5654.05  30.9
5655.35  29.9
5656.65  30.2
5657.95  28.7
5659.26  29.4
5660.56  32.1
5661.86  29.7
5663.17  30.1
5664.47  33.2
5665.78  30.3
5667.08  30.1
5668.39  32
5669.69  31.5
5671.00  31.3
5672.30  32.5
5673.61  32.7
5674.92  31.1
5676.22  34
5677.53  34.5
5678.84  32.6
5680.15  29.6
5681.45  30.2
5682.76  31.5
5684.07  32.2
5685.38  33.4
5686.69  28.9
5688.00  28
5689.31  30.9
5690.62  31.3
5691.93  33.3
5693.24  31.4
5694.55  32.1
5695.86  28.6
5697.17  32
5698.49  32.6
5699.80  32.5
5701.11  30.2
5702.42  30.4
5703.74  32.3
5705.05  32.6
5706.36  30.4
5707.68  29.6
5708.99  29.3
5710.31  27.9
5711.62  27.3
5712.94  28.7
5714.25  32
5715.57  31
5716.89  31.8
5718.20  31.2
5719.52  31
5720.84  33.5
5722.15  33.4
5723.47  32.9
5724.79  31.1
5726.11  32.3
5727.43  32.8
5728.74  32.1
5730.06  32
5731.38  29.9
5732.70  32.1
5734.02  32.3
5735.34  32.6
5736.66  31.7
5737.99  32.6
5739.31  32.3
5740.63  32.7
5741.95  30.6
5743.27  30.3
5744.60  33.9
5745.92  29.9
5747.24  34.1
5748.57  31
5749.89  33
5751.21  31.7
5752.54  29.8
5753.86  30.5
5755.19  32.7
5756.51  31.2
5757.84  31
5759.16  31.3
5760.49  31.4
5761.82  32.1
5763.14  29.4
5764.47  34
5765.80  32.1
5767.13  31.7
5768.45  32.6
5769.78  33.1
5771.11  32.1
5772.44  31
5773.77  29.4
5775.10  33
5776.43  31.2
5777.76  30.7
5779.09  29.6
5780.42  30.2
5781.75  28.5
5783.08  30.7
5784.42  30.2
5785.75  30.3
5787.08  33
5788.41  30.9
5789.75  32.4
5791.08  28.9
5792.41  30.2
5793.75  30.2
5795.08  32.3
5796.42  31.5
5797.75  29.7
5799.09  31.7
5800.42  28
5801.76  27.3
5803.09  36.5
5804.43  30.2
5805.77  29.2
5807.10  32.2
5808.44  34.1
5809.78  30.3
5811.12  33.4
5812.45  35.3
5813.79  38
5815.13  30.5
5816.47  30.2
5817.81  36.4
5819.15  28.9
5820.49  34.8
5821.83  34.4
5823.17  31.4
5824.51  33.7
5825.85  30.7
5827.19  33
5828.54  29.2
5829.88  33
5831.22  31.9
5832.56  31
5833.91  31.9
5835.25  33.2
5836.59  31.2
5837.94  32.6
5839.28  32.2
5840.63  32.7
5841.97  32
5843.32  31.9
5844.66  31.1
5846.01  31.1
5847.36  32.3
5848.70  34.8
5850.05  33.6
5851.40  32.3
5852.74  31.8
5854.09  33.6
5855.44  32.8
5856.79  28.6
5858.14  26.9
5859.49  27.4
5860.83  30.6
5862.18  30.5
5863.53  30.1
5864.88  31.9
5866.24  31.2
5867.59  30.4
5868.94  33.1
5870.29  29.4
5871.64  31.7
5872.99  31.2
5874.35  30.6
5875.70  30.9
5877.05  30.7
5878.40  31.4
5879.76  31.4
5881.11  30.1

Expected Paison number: 31.1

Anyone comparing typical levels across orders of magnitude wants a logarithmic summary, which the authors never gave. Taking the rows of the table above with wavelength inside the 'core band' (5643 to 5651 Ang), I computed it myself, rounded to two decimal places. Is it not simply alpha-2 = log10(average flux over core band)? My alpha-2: 1.50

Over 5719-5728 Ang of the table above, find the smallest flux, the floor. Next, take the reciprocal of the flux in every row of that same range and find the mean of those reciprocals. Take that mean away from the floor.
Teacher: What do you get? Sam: 31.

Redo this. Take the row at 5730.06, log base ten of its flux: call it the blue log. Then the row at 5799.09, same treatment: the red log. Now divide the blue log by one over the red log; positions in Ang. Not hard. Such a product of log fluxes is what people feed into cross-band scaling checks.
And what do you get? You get 2.26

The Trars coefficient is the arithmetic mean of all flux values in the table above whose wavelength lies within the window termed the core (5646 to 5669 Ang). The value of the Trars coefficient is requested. 31.03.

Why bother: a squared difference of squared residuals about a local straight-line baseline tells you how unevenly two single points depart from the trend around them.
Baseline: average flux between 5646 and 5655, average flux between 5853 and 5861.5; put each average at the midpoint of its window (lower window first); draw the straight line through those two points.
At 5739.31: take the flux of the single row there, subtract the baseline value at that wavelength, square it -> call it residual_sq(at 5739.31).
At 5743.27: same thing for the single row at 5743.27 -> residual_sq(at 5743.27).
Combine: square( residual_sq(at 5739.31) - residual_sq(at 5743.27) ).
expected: 1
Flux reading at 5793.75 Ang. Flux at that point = 30.2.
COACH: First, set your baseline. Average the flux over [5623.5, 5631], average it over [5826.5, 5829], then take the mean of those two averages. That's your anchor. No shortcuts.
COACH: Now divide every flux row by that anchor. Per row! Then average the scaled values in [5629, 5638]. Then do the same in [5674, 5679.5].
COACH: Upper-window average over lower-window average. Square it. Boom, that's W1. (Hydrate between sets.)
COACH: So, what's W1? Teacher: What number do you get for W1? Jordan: 1.09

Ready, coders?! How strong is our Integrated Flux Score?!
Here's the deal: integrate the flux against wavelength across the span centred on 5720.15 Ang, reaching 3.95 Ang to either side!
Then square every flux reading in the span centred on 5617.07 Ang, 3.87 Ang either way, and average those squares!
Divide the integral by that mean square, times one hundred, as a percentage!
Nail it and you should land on 27.7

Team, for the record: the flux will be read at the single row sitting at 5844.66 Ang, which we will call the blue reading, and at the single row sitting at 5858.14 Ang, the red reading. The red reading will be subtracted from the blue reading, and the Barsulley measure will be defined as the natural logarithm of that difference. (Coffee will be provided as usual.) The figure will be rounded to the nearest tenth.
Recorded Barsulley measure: 1.4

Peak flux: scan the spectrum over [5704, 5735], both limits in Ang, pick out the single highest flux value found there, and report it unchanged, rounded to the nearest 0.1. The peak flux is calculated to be 33.5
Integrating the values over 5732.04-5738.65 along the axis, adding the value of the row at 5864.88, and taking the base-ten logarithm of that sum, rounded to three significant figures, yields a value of 2.39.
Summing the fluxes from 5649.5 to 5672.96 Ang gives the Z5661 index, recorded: 558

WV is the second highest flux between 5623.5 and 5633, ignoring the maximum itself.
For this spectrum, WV 32.3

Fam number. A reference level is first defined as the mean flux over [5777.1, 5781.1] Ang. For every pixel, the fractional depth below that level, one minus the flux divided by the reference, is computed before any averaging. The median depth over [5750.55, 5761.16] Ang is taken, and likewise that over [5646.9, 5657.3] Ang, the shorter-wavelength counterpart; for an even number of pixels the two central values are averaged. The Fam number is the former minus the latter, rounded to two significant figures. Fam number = -0.0066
